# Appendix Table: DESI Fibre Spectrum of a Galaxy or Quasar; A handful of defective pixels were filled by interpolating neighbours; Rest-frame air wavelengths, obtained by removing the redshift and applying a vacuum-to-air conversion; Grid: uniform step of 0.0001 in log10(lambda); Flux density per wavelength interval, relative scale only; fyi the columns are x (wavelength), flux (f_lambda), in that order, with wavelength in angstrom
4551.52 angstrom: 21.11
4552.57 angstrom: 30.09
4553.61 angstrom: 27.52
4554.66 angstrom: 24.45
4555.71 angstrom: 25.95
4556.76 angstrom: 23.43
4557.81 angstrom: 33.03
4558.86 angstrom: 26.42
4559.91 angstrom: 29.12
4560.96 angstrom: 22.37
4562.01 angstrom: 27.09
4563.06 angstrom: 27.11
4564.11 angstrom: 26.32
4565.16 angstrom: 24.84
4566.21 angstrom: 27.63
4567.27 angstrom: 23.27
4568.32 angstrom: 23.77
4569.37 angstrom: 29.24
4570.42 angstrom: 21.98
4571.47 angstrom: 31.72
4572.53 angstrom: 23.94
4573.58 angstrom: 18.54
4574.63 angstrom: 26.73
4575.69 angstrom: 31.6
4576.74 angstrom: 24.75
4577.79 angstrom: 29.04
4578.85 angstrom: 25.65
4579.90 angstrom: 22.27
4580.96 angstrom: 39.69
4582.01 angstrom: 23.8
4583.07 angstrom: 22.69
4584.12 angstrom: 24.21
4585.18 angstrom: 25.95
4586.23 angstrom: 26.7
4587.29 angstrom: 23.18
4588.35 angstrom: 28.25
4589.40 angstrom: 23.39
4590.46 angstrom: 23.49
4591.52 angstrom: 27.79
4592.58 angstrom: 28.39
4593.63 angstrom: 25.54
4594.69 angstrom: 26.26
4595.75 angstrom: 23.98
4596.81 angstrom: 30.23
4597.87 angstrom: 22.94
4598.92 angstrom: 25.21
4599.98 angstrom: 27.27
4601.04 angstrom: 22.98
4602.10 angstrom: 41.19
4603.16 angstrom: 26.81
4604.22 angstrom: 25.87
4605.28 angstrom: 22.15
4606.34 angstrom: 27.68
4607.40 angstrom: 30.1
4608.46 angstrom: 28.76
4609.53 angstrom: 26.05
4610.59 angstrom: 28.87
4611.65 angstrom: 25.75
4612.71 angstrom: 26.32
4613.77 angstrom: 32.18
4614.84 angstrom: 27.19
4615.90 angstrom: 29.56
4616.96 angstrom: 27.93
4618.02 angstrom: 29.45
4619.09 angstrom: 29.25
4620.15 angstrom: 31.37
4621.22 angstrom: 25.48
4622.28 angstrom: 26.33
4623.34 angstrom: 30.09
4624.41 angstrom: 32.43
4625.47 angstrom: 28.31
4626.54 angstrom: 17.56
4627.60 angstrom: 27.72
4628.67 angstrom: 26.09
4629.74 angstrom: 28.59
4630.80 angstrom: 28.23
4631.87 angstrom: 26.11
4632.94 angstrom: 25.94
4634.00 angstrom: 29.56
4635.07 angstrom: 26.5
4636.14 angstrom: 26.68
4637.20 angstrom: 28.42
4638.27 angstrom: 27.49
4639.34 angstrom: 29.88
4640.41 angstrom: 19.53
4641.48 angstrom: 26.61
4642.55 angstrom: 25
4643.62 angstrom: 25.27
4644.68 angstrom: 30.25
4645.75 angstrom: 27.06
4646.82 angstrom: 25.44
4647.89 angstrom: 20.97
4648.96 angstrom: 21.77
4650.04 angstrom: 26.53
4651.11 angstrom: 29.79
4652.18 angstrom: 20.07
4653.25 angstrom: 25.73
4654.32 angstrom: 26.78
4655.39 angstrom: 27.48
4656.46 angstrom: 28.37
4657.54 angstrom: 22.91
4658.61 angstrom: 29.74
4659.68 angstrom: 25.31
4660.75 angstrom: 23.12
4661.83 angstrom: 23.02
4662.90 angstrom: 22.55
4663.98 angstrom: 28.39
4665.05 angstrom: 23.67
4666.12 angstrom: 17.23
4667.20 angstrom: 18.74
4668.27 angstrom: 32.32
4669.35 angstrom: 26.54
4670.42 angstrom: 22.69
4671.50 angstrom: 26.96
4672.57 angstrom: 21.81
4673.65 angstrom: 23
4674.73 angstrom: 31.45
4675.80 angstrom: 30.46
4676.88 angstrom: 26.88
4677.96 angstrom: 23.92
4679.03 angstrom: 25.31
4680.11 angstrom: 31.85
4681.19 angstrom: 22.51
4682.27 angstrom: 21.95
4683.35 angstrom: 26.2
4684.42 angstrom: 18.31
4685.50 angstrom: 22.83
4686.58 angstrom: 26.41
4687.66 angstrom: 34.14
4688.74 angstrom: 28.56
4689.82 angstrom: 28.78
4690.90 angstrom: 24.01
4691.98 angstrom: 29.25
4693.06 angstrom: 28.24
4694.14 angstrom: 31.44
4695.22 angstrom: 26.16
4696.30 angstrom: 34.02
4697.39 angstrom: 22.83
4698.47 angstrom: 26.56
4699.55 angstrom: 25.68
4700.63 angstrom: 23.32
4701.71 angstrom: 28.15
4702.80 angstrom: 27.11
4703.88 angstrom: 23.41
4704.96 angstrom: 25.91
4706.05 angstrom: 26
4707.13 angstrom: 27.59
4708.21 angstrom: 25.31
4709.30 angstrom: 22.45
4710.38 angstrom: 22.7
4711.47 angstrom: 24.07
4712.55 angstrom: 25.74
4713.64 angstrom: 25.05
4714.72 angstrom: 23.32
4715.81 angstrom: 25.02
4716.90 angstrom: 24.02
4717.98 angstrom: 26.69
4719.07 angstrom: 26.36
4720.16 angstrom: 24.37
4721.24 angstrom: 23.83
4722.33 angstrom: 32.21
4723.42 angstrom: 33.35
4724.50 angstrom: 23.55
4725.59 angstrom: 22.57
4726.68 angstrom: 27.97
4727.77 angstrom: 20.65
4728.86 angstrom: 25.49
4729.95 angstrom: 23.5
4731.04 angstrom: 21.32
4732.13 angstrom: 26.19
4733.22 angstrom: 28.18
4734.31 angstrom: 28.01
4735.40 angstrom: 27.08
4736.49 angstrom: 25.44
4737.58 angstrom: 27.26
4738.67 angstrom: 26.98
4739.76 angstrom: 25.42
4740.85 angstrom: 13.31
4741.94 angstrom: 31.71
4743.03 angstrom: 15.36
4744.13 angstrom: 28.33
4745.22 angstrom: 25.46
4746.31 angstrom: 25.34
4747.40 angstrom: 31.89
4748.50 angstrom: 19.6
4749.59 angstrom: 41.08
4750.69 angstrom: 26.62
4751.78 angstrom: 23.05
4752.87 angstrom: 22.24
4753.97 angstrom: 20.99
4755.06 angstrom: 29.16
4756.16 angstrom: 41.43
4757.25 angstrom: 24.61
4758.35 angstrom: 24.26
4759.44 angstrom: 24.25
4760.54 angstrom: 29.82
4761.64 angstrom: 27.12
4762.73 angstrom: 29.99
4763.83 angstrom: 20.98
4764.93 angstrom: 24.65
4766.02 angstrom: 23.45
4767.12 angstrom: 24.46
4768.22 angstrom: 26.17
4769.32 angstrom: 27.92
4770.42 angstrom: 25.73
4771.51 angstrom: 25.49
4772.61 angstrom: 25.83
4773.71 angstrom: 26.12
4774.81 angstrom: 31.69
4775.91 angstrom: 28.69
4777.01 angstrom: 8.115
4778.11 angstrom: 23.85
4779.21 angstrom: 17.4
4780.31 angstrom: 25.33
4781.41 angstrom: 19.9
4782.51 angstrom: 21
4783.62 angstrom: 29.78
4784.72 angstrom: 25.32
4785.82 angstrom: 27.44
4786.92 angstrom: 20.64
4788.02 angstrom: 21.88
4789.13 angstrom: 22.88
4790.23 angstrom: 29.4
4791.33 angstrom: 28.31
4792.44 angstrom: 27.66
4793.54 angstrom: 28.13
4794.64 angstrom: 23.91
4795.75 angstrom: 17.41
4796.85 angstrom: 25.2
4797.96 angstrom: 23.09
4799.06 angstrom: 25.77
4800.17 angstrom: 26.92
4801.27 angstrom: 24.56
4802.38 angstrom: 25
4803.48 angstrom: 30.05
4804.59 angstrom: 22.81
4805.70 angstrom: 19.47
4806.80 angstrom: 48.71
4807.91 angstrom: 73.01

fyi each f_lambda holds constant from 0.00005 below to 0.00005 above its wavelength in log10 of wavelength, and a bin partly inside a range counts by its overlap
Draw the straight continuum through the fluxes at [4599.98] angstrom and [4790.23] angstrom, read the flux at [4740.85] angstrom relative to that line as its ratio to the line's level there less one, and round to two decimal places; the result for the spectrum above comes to -0.54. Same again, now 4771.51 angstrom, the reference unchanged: -0.13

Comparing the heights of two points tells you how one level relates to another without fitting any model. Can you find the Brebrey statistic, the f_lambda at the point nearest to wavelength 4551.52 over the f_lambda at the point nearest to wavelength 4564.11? 0.8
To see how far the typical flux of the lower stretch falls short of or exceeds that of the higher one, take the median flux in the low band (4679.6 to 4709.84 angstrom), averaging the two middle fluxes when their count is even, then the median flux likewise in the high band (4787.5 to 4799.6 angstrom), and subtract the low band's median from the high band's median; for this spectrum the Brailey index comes -1.0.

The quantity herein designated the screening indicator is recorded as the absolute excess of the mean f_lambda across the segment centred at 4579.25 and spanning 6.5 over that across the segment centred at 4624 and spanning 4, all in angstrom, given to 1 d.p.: 1.8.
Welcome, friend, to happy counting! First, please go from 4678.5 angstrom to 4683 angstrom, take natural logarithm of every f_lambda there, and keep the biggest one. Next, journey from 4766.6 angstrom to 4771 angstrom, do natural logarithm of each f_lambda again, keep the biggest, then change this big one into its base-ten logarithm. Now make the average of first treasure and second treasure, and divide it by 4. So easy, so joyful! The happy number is 0.498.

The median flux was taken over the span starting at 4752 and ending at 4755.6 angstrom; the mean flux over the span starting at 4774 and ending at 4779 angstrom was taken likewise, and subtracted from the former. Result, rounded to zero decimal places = -1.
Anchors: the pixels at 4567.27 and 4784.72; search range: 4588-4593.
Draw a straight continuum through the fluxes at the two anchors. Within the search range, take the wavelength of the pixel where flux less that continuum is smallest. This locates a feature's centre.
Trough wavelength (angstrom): 4589.40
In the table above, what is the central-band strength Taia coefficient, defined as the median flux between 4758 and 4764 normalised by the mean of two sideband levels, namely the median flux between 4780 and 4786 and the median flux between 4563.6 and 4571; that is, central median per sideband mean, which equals 1.02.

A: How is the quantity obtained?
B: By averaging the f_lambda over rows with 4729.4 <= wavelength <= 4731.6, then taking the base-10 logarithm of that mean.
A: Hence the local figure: 1.35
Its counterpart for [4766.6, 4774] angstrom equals 1.41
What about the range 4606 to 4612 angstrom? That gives 1.45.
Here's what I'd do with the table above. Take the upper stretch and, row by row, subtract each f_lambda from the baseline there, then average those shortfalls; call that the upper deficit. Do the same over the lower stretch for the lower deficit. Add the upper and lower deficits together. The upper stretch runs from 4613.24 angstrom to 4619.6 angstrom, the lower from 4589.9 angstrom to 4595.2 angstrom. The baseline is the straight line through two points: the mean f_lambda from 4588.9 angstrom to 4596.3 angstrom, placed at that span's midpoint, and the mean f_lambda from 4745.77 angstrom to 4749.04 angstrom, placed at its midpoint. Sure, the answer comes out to -4.4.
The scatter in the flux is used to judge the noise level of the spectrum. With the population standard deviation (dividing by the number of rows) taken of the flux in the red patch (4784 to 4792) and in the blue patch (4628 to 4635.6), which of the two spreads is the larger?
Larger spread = 3.2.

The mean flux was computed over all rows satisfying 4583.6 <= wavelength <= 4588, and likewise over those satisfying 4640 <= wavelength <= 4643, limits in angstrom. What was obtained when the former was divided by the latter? 1.05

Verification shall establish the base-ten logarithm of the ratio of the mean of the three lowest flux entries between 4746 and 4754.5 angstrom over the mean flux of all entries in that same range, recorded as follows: -0.100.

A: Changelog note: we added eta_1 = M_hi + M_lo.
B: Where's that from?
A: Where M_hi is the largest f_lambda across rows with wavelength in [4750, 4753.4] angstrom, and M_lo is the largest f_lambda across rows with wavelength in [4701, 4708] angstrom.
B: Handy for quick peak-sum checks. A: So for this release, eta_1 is 55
